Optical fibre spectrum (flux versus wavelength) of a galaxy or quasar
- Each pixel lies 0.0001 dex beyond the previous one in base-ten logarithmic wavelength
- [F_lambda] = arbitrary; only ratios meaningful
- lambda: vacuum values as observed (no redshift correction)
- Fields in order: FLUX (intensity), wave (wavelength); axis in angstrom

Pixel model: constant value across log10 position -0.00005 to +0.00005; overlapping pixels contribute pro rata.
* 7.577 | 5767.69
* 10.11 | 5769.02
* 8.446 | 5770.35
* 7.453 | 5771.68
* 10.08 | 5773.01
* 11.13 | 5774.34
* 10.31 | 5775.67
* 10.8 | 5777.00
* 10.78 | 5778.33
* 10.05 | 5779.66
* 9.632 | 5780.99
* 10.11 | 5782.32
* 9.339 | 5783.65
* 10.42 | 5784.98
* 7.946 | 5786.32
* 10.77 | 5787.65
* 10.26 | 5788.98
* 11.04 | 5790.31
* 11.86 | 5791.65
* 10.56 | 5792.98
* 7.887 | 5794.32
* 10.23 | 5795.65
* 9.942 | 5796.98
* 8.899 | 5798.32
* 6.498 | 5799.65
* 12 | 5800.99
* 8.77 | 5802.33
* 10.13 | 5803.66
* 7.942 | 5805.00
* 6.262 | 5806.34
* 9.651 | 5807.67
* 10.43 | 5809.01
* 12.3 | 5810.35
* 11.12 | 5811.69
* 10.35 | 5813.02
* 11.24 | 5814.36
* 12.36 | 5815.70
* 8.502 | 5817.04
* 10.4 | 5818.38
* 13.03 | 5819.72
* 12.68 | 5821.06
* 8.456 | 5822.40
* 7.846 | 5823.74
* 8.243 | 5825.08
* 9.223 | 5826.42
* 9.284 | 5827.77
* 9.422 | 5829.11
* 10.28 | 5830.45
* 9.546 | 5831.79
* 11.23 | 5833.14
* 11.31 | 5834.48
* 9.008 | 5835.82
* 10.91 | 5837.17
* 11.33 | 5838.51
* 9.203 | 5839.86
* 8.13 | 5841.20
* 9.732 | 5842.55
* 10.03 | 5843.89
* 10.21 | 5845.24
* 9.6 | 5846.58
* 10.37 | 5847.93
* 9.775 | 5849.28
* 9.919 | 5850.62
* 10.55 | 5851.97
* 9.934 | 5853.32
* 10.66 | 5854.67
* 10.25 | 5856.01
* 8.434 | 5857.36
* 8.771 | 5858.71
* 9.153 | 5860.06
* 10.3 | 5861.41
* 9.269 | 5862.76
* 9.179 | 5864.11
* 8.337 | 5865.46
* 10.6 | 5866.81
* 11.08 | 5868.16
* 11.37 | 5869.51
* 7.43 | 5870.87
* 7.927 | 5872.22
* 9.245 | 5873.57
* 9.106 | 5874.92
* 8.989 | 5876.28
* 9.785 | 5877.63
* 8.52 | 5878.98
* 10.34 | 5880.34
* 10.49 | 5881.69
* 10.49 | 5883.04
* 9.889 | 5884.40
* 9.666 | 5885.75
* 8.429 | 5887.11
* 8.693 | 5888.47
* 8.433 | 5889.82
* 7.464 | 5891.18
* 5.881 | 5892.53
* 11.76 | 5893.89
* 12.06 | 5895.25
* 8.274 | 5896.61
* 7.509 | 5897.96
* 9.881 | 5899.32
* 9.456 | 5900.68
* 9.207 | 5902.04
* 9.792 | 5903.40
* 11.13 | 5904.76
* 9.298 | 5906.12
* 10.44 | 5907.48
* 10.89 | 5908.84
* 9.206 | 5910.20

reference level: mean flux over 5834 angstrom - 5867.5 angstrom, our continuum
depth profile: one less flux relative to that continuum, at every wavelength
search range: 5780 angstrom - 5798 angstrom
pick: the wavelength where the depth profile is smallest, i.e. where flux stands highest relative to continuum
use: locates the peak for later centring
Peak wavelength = 5791.65 angstrom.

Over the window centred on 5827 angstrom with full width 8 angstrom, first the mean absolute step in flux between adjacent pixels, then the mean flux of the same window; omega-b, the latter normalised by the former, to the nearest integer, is 19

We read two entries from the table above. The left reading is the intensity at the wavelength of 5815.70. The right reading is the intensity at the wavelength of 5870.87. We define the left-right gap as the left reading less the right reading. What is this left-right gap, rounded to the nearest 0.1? 4.9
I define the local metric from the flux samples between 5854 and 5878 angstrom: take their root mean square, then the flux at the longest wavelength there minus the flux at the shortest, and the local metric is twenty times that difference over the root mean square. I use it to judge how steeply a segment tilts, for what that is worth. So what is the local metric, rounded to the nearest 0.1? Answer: -1.8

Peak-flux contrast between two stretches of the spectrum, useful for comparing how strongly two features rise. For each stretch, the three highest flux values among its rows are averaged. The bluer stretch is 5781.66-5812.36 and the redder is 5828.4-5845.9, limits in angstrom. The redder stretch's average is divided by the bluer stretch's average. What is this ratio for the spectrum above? 0.94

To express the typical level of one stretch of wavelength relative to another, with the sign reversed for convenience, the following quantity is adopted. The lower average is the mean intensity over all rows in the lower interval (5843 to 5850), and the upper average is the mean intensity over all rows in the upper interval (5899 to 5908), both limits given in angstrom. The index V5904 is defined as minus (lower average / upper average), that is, -1.01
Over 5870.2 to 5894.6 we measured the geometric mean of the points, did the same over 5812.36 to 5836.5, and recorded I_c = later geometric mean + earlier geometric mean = 18.9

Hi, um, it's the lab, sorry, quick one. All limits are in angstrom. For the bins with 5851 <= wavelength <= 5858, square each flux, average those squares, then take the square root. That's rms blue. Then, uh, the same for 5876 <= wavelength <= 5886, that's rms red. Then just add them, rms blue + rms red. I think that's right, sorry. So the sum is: 19.8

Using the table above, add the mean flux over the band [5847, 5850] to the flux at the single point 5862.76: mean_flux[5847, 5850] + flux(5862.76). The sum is 19.3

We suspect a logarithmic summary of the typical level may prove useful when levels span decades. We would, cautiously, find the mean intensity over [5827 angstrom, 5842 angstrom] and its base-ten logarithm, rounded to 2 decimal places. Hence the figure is 1.00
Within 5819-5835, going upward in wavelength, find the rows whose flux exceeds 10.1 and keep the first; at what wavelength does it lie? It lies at 5819.72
